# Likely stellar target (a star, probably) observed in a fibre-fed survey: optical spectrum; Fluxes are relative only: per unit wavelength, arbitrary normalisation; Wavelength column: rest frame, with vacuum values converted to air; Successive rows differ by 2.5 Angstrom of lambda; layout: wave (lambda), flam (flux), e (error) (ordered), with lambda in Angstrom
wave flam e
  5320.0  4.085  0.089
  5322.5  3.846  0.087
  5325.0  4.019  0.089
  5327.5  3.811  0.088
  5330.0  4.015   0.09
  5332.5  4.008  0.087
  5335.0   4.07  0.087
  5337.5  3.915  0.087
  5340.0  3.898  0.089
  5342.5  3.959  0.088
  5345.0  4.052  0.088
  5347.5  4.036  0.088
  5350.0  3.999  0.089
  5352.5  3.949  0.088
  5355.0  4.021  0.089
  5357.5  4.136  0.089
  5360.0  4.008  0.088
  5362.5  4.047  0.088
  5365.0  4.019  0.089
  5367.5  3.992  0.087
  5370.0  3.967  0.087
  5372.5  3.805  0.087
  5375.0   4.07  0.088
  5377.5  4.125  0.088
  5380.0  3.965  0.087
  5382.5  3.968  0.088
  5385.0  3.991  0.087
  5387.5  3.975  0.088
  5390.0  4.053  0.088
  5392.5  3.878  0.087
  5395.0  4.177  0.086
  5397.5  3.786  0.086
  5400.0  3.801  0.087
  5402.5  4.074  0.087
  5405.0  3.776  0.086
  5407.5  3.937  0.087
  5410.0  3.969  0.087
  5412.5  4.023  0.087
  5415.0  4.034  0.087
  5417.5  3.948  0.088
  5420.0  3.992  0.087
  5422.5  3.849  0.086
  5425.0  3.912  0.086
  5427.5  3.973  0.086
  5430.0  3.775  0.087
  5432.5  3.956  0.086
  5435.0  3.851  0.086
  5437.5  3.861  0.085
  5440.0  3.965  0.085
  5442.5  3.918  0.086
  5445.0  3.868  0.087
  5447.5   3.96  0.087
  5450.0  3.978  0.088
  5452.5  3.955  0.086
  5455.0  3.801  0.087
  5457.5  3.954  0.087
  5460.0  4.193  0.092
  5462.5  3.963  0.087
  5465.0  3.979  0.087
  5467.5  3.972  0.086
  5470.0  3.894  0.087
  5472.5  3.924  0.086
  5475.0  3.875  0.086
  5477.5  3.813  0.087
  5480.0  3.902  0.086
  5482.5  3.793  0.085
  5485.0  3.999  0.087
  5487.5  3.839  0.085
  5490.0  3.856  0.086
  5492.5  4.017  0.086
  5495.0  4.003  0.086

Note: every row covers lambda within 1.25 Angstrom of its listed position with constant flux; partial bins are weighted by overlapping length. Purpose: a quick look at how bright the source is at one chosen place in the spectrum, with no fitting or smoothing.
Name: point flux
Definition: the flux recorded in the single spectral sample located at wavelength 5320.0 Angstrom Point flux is 4.085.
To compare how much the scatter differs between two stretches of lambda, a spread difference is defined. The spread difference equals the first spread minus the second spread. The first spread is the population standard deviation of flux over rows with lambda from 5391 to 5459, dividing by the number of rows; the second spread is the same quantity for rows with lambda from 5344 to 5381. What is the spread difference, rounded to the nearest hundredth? 0.02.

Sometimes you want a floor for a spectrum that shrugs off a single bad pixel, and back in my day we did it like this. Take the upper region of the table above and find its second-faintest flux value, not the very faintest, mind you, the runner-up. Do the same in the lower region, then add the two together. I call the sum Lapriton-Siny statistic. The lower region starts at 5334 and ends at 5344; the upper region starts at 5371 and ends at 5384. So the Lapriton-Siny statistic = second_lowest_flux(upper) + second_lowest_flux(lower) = 7.88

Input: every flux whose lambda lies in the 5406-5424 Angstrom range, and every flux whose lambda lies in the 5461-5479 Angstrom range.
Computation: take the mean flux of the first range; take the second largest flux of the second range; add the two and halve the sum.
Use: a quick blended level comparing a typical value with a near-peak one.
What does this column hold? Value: 3.97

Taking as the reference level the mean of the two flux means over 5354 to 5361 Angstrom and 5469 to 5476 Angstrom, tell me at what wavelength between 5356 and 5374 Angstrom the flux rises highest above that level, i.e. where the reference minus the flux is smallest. 5357.5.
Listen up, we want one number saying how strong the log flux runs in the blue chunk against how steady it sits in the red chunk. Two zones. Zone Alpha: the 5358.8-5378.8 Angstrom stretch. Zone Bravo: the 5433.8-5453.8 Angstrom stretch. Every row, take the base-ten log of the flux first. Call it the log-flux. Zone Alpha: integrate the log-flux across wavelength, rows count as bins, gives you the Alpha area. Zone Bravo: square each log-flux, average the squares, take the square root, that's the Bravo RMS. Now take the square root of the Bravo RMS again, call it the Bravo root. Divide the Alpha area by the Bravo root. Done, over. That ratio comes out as 15.6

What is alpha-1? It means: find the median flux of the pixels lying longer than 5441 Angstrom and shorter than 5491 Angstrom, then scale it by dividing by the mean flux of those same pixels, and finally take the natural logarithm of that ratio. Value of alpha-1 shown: 0.000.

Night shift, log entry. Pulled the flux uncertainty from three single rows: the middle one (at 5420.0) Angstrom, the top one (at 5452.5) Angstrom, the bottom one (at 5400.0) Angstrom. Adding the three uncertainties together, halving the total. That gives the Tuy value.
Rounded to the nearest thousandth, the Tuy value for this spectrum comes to 0.130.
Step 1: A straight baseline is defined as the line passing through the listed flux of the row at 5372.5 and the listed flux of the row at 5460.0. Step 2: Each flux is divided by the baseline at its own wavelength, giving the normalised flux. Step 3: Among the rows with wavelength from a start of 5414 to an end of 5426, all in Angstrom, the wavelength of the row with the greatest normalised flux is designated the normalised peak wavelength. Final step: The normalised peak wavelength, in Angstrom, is 5415.0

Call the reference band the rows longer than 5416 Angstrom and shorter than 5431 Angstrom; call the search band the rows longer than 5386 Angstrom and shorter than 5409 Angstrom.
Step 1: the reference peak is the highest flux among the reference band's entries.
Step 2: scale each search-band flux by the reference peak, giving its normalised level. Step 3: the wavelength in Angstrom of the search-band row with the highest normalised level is 5395.0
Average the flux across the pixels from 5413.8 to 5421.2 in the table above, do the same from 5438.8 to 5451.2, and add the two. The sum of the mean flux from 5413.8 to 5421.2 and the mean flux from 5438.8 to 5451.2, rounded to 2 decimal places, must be 7.93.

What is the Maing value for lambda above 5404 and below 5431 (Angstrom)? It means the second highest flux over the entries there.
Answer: 4.023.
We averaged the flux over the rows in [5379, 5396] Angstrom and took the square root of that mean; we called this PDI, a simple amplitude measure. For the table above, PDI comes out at 2.00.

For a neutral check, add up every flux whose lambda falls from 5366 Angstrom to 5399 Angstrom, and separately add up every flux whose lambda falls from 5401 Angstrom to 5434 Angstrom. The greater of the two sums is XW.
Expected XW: 51.75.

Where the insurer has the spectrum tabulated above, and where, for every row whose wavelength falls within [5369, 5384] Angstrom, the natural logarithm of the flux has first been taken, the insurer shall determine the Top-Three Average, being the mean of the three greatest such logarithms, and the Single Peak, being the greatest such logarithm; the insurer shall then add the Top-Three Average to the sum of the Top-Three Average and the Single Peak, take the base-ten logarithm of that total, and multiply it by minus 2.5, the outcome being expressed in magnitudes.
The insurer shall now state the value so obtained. -1.56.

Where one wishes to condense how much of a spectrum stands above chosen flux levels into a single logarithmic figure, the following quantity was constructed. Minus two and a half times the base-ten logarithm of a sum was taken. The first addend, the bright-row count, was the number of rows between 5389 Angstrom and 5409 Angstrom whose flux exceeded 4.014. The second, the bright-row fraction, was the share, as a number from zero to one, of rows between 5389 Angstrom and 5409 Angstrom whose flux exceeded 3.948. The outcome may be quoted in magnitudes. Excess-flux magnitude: -1.32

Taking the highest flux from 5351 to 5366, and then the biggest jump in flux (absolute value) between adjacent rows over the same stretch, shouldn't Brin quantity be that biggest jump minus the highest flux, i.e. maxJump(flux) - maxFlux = -4.01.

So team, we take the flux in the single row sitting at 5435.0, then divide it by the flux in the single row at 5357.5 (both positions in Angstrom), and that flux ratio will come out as 0.931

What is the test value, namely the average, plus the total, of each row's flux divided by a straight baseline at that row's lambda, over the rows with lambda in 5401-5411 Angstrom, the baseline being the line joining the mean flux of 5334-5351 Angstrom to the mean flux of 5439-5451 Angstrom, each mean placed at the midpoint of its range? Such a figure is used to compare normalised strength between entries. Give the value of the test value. 4.98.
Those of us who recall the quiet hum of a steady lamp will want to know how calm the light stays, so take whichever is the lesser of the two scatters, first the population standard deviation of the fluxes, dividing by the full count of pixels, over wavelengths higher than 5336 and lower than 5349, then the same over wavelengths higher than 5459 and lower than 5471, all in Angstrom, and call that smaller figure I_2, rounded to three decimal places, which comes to 0.062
